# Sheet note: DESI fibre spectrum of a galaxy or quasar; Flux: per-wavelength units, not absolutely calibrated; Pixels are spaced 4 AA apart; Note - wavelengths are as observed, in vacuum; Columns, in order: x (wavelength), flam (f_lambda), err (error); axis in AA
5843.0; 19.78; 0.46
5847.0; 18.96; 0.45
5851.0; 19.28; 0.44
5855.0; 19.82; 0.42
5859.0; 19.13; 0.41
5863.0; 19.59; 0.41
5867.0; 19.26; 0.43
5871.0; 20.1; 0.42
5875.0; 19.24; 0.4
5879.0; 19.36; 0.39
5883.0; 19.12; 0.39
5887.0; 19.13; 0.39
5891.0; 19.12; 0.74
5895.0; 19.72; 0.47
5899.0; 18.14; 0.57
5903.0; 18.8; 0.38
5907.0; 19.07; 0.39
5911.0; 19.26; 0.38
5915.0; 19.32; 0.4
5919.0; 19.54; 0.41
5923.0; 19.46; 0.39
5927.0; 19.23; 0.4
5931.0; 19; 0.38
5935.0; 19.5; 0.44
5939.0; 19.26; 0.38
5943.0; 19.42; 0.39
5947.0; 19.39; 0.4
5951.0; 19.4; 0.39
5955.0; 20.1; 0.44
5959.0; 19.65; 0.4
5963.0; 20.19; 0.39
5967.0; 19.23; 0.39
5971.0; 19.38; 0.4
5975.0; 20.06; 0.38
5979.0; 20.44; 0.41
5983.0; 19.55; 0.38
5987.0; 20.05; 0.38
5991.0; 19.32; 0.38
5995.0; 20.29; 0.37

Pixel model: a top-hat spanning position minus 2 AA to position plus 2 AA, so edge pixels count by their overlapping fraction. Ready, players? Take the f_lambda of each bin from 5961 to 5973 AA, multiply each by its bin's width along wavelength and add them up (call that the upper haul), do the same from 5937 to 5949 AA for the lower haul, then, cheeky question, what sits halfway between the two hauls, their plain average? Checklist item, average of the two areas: 234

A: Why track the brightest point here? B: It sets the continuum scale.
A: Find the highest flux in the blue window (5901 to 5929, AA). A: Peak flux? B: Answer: 19.54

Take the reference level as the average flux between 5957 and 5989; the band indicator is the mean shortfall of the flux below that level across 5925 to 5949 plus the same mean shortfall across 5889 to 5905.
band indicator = 1.4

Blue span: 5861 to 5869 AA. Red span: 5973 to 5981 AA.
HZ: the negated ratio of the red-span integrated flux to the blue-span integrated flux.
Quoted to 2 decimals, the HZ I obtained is -1.04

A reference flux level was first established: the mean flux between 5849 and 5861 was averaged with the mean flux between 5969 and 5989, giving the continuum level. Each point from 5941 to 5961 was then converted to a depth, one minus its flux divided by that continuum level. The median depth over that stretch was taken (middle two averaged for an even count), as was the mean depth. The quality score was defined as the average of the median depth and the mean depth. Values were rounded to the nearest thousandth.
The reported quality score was 0.007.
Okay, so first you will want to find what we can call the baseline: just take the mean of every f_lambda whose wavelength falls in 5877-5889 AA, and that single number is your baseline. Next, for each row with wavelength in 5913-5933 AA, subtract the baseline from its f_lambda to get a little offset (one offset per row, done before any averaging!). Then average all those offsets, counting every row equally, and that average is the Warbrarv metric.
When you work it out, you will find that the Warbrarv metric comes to 0.11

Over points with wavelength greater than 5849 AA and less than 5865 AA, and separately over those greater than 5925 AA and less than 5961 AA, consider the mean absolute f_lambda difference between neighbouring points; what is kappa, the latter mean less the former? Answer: -0.27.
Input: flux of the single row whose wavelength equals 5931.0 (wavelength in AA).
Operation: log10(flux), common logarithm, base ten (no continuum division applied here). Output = 1.279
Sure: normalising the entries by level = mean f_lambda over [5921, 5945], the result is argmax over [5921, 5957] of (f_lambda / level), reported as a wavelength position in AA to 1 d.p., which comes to 5955.0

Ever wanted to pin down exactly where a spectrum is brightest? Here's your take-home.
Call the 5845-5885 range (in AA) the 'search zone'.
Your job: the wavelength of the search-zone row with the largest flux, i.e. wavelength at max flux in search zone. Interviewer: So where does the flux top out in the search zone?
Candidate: 5871.0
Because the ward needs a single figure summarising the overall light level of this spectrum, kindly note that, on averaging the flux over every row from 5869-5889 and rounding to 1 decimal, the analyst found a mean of 19.4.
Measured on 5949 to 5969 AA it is 19.7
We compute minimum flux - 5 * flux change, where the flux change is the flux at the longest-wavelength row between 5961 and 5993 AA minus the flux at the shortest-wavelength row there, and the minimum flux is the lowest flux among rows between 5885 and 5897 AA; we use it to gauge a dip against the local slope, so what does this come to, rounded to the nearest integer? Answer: 23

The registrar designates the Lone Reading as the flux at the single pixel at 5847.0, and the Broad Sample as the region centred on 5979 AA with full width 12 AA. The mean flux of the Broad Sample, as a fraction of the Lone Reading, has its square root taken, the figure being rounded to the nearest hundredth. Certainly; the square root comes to 1.03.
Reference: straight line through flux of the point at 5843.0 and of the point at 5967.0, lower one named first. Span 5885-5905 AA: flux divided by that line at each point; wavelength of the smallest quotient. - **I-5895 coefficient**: 5899.0 AA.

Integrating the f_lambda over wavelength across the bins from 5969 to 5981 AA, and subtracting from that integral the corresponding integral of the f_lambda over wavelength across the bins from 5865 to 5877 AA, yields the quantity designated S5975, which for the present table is 5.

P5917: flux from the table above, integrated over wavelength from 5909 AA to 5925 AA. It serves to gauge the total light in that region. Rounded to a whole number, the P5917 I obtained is 310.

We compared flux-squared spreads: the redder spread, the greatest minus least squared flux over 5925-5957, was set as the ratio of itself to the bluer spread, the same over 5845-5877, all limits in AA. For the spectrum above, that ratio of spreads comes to 1.0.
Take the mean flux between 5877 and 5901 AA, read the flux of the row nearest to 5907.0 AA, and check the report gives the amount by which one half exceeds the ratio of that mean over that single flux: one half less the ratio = -0.501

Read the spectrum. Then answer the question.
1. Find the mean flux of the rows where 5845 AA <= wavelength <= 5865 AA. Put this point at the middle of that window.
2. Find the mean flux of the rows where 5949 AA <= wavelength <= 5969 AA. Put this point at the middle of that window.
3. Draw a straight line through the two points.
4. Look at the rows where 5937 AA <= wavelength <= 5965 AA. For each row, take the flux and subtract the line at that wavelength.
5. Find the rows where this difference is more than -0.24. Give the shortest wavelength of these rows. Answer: 5943.0 AA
